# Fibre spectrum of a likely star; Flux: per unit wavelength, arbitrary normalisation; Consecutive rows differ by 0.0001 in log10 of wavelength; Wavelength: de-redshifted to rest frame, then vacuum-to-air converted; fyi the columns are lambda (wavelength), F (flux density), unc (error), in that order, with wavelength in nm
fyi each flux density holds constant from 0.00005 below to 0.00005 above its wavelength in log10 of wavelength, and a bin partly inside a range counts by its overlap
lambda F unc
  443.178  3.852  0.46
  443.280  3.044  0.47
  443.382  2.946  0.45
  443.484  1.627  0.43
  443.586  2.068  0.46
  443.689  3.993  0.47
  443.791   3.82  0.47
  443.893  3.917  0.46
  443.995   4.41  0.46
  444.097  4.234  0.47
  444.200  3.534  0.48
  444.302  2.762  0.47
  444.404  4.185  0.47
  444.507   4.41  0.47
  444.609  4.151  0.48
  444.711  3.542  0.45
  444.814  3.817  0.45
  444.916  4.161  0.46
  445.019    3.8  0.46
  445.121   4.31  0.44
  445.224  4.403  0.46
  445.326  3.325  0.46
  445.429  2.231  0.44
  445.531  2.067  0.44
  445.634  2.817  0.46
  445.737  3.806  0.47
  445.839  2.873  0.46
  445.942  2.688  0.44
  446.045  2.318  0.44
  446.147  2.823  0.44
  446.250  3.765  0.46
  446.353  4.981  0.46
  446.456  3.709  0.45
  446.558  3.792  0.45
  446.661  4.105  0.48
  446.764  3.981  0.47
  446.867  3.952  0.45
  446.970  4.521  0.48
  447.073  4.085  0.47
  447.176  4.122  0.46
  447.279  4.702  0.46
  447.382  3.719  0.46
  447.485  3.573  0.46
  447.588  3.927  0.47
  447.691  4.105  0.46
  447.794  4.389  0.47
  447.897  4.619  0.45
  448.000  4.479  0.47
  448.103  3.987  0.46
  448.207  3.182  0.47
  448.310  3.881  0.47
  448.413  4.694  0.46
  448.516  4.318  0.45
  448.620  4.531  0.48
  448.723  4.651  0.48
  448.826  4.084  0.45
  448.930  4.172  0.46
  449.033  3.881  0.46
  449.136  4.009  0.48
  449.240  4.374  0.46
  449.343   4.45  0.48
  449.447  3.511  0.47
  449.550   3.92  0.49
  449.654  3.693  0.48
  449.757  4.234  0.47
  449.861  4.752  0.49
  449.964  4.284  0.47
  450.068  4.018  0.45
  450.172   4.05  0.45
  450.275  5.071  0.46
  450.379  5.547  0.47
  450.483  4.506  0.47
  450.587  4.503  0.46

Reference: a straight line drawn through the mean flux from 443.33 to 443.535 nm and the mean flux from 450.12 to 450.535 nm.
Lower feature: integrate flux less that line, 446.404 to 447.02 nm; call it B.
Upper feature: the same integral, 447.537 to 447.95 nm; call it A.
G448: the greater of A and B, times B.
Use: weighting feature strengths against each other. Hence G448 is 0.11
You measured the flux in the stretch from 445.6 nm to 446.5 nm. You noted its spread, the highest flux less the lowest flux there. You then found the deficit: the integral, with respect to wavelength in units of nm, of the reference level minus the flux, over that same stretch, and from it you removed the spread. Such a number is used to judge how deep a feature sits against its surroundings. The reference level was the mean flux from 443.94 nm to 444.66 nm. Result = -2.1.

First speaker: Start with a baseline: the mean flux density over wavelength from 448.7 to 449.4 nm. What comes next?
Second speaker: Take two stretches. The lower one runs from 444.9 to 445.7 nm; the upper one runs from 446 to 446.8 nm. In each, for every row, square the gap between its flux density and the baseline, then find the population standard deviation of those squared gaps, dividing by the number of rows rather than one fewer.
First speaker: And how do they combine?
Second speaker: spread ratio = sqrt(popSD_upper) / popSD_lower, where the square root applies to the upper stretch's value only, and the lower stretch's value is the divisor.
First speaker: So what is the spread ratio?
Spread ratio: 0.62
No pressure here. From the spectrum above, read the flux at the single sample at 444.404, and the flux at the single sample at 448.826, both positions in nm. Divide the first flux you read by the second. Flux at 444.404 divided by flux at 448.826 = 1.02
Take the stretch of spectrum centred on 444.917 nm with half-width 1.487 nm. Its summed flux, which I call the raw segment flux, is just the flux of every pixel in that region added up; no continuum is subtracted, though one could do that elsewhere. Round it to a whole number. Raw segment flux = 101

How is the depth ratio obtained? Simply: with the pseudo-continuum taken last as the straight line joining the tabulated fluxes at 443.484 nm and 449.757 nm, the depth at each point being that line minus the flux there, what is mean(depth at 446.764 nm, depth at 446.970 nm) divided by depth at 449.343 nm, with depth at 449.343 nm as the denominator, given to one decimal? 3.1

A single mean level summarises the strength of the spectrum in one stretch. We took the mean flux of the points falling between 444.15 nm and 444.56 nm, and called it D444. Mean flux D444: 3.7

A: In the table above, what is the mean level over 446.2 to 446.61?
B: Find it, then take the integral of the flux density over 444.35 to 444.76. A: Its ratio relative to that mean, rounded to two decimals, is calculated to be 0.41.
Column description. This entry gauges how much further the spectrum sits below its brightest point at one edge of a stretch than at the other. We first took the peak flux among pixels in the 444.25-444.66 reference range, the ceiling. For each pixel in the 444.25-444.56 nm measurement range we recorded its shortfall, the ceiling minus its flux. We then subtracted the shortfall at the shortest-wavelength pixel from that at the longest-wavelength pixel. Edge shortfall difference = -1.6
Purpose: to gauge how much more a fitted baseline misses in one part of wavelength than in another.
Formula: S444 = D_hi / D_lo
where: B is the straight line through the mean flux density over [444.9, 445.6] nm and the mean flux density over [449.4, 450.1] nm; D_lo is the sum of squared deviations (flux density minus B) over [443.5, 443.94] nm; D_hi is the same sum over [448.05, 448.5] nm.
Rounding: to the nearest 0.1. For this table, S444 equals 0.4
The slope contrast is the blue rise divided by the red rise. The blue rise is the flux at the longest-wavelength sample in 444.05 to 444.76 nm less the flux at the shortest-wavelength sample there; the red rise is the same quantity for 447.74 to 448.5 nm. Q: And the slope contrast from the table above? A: -2.3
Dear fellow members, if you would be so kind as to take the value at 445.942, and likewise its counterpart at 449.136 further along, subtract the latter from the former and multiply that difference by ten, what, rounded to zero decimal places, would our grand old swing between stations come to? -13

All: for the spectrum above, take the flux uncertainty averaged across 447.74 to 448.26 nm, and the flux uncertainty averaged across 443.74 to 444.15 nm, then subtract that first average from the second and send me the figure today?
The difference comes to 0.001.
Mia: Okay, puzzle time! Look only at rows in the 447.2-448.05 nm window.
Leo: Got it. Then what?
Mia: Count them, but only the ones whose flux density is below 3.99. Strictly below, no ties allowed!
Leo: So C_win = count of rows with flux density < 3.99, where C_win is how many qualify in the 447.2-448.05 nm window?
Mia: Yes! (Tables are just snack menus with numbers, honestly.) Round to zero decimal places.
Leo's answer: 3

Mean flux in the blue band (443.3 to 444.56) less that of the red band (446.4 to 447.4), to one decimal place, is -0.6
